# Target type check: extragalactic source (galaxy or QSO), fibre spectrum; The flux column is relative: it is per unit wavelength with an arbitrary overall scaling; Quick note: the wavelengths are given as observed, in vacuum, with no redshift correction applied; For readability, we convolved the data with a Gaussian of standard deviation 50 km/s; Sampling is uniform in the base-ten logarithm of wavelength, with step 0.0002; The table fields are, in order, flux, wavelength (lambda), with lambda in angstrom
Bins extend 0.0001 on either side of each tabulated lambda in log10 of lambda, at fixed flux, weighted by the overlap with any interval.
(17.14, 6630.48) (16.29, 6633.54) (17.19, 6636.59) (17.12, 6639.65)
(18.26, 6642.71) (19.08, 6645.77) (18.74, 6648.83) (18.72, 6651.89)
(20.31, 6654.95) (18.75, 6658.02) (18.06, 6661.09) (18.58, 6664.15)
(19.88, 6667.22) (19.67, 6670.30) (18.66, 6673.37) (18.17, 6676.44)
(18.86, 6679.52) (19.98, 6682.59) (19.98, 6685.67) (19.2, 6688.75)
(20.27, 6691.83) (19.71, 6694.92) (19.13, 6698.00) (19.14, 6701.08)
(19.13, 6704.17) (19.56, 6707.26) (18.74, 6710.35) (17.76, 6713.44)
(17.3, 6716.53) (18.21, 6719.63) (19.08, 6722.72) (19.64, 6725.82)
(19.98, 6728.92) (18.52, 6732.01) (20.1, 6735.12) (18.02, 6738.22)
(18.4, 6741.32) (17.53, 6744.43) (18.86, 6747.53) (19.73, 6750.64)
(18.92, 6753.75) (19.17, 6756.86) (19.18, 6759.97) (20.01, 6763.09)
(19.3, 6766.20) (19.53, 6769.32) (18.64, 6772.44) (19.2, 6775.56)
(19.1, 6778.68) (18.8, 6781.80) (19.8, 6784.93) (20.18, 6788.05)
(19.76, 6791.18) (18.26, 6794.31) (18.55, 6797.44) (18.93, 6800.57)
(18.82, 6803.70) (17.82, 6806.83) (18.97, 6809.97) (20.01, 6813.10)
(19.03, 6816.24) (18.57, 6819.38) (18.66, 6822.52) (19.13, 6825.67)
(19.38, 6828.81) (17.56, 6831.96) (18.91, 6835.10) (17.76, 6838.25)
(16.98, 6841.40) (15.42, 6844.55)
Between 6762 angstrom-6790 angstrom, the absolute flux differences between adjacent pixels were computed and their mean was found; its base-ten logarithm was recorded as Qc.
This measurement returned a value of -0.28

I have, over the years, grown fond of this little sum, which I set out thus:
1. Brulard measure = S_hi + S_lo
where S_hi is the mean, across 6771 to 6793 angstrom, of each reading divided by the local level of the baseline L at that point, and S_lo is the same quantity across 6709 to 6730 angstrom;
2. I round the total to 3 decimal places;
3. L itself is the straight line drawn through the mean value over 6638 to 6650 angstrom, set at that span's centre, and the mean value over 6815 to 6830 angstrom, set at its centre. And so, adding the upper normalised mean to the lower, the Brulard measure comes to 2.034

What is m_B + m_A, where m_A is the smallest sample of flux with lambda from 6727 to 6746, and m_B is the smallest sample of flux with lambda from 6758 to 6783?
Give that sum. 36.2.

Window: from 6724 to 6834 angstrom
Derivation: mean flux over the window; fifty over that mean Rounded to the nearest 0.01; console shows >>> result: 2.63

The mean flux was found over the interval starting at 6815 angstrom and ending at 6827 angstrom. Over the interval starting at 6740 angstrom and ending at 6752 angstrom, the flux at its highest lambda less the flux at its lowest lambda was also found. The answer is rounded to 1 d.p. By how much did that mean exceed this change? 17.5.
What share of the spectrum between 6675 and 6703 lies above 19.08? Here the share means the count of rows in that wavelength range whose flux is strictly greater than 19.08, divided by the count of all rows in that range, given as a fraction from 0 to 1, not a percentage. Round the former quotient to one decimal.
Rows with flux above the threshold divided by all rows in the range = 0.8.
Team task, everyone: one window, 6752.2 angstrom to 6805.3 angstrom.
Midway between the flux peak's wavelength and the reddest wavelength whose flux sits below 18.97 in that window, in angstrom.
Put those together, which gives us 6795.9 angstrom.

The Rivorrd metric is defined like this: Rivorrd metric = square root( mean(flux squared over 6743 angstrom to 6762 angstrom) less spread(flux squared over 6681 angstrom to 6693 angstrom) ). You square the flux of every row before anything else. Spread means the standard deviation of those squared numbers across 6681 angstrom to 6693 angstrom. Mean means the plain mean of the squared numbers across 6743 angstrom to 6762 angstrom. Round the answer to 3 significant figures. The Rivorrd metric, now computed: 18.5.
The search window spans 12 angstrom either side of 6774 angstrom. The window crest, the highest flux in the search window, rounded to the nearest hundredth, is 20.01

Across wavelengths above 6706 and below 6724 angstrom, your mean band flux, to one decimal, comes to 18.4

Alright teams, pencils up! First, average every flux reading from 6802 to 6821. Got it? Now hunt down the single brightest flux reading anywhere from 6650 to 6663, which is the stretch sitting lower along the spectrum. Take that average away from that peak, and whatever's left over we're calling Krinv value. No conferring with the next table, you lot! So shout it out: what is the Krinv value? 1.4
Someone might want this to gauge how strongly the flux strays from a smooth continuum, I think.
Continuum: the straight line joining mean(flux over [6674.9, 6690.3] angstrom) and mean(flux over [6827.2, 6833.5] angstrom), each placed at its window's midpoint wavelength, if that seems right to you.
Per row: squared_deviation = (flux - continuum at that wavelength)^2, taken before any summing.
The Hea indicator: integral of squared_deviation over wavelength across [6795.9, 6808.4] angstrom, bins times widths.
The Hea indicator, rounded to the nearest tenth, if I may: 2.3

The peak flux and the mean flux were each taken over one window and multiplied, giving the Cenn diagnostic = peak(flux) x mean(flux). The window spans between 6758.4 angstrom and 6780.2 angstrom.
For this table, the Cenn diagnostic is 386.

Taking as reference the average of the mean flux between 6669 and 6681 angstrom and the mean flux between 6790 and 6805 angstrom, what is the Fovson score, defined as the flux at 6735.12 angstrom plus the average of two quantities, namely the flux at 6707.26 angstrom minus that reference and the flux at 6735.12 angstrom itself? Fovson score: 30.5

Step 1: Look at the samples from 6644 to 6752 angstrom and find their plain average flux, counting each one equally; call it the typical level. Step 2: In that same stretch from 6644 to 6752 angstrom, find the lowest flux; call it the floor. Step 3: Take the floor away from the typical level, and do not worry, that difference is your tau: 1.71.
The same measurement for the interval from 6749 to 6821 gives 1.32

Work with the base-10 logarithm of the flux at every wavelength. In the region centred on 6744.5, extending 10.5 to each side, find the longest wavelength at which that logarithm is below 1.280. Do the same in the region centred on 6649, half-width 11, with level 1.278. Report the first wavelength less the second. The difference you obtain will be 95.7 angstrom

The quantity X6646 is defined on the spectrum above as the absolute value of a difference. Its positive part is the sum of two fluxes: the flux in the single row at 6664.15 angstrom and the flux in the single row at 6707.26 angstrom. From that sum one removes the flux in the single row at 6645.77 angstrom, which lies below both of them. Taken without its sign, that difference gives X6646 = 19.1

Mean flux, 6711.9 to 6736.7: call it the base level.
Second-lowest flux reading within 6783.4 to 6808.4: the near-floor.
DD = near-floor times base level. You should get 344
